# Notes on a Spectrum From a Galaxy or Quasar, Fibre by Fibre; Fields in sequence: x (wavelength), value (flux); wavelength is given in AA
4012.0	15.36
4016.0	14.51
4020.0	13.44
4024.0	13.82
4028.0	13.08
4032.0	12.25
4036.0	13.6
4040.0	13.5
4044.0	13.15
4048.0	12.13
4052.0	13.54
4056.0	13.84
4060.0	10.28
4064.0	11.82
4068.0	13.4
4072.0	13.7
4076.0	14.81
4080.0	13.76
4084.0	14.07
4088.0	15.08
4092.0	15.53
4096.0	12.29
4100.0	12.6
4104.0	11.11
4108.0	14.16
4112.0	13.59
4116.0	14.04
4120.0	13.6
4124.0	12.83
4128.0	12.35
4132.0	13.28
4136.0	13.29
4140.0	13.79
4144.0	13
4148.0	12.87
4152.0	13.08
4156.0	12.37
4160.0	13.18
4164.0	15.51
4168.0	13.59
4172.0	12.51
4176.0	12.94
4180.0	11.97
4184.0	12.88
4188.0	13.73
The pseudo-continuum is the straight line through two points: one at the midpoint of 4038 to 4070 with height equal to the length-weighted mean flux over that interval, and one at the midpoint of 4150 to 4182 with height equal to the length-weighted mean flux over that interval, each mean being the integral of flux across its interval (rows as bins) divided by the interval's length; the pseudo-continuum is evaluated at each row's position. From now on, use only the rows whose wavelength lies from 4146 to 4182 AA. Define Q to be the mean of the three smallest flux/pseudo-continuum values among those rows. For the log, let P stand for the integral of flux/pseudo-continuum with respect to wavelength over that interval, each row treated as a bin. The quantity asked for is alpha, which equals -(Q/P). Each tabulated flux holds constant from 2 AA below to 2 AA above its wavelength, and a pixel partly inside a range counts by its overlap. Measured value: -0.0260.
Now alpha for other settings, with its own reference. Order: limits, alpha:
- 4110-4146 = -0.0265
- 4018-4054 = -0.0263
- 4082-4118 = -0.0245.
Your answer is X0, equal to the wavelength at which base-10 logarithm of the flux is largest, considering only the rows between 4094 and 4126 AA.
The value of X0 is 4108.0 AA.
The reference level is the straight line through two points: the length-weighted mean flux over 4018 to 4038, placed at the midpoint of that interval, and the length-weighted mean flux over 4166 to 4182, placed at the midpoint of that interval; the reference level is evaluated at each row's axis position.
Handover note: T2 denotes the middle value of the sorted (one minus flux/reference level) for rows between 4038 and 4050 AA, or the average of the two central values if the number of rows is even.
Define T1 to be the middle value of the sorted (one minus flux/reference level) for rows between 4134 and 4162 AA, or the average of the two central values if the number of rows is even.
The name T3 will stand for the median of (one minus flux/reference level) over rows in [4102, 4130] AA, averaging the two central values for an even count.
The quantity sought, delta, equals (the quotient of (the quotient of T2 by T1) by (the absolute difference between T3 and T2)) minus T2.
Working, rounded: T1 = -0.020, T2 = 0.003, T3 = -0.049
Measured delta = -3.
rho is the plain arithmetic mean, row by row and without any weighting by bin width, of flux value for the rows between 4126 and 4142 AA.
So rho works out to 13.2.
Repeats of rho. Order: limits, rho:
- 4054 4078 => 13.0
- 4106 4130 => 13.4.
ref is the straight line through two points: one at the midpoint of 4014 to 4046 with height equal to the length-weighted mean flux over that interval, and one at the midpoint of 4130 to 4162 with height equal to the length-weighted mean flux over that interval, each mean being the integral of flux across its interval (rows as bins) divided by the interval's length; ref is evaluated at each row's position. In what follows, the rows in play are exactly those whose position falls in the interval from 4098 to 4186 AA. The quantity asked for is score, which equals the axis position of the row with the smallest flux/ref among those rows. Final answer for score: 4104.0 AA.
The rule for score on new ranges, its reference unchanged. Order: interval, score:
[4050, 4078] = 4060.0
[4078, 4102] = 4096.0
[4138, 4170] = 4156.0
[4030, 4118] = 4060.0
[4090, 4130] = 4104.0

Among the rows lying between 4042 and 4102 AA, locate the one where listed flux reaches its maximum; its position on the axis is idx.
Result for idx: 4092.0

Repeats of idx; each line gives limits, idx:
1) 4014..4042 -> 4016.0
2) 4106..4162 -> 4108.0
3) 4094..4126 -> 4108.0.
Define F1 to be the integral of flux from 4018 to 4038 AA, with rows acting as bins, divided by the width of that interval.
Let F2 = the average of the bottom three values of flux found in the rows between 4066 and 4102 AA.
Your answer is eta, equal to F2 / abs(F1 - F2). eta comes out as 27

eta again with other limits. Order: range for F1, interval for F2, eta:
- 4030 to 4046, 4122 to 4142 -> 42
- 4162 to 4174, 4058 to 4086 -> 6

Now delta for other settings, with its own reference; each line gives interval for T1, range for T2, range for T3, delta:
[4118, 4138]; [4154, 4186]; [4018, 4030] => 650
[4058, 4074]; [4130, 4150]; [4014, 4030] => -391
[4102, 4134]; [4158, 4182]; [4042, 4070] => 23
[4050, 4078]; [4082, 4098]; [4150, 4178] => 42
